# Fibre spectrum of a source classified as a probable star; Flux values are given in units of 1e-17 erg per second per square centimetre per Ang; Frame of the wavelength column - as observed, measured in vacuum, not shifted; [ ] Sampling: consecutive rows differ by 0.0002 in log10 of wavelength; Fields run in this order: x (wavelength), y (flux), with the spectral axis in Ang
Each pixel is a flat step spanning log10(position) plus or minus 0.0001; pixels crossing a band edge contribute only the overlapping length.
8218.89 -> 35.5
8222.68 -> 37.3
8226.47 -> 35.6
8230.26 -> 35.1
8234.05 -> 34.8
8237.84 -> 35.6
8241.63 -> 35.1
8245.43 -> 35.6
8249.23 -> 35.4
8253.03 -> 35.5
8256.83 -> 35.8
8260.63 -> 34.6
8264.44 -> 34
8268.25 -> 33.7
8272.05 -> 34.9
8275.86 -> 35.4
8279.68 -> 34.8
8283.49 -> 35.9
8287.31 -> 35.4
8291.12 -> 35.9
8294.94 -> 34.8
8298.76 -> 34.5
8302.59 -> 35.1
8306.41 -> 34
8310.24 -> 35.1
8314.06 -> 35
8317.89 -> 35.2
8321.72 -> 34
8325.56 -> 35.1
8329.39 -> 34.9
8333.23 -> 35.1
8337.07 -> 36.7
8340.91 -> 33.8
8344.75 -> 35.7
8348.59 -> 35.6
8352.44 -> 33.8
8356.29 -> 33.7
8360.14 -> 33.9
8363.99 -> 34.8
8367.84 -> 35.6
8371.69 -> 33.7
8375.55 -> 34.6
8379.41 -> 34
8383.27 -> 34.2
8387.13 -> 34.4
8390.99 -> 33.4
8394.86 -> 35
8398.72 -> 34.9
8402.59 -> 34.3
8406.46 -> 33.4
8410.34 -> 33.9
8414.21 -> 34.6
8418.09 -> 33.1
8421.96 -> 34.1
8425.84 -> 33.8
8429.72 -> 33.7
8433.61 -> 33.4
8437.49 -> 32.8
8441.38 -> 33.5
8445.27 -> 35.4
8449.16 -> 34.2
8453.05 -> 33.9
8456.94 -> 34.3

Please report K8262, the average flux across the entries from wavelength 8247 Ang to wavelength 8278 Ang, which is 34.9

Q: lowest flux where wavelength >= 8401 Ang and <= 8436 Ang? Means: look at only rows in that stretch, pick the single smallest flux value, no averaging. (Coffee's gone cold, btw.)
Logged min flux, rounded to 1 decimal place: 33.1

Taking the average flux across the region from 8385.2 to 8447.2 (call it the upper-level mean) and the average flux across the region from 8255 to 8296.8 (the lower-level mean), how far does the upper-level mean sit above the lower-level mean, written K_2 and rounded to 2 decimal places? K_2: -1.04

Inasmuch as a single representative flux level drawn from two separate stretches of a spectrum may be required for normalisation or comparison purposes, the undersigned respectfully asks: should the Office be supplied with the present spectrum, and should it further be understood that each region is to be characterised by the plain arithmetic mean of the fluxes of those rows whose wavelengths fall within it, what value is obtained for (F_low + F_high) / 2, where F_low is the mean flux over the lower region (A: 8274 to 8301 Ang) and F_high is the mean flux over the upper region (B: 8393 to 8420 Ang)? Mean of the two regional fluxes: 34.7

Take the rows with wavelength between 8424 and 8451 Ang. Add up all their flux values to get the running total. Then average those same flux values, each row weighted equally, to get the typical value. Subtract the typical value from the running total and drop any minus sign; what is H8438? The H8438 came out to 203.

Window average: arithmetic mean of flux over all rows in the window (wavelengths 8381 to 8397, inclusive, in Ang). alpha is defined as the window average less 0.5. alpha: 33.8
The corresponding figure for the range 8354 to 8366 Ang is 33.6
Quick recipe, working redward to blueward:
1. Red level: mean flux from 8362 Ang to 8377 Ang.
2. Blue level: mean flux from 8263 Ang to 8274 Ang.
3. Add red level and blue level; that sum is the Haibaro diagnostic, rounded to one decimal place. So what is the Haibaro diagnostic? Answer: 68.9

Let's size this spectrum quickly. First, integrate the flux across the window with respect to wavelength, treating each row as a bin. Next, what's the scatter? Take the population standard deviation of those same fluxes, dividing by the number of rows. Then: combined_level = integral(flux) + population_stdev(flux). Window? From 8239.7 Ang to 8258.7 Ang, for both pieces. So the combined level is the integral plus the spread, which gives 674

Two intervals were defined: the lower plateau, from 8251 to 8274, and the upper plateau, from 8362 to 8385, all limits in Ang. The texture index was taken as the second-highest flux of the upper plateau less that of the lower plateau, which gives -0.70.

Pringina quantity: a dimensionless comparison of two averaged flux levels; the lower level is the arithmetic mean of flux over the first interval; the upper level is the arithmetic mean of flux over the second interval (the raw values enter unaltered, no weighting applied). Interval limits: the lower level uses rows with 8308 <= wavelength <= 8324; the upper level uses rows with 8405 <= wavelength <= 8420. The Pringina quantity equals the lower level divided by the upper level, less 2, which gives -0.97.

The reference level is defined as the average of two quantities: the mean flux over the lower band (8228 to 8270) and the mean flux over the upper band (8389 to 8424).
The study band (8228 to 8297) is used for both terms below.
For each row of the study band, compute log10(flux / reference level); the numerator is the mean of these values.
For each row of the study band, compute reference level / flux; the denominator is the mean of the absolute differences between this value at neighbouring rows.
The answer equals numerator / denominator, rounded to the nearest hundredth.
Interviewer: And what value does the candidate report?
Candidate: 0.42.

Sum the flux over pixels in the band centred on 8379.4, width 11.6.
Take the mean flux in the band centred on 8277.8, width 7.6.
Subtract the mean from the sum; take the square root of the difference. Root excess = 8.2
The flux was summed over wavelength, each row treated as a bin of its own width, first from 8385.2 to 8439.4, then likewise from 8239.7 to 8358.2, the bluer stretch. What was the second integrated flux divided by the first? 2.3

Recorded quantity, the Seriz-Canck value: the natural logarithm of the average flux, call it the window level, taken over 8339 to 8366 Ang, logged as 3.54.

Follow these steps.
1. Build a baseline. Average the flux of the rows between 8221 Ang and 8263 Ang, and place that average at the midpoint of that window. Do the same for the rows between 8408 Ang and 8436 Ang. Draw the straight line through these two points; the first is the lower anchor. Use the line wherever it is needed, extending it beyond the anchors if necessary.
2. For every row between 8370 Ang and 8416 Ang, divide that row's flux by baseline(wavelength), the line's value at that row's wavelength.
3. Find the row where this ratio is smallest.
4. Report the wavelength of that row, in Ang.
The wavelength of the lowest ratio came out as 8390.99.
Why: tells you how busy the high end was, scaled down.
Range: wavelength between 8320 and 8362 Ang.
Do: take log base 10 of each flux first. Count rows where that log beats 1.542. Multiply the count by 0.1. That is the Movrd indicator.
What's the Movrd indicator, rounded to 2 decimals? 0.60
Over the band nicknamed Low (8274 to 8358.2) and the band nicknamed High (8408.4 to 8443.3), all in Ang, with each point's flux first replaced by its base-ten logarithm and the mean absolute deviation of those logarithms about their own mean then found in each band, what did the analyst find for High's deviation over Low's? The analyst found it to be 0.71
